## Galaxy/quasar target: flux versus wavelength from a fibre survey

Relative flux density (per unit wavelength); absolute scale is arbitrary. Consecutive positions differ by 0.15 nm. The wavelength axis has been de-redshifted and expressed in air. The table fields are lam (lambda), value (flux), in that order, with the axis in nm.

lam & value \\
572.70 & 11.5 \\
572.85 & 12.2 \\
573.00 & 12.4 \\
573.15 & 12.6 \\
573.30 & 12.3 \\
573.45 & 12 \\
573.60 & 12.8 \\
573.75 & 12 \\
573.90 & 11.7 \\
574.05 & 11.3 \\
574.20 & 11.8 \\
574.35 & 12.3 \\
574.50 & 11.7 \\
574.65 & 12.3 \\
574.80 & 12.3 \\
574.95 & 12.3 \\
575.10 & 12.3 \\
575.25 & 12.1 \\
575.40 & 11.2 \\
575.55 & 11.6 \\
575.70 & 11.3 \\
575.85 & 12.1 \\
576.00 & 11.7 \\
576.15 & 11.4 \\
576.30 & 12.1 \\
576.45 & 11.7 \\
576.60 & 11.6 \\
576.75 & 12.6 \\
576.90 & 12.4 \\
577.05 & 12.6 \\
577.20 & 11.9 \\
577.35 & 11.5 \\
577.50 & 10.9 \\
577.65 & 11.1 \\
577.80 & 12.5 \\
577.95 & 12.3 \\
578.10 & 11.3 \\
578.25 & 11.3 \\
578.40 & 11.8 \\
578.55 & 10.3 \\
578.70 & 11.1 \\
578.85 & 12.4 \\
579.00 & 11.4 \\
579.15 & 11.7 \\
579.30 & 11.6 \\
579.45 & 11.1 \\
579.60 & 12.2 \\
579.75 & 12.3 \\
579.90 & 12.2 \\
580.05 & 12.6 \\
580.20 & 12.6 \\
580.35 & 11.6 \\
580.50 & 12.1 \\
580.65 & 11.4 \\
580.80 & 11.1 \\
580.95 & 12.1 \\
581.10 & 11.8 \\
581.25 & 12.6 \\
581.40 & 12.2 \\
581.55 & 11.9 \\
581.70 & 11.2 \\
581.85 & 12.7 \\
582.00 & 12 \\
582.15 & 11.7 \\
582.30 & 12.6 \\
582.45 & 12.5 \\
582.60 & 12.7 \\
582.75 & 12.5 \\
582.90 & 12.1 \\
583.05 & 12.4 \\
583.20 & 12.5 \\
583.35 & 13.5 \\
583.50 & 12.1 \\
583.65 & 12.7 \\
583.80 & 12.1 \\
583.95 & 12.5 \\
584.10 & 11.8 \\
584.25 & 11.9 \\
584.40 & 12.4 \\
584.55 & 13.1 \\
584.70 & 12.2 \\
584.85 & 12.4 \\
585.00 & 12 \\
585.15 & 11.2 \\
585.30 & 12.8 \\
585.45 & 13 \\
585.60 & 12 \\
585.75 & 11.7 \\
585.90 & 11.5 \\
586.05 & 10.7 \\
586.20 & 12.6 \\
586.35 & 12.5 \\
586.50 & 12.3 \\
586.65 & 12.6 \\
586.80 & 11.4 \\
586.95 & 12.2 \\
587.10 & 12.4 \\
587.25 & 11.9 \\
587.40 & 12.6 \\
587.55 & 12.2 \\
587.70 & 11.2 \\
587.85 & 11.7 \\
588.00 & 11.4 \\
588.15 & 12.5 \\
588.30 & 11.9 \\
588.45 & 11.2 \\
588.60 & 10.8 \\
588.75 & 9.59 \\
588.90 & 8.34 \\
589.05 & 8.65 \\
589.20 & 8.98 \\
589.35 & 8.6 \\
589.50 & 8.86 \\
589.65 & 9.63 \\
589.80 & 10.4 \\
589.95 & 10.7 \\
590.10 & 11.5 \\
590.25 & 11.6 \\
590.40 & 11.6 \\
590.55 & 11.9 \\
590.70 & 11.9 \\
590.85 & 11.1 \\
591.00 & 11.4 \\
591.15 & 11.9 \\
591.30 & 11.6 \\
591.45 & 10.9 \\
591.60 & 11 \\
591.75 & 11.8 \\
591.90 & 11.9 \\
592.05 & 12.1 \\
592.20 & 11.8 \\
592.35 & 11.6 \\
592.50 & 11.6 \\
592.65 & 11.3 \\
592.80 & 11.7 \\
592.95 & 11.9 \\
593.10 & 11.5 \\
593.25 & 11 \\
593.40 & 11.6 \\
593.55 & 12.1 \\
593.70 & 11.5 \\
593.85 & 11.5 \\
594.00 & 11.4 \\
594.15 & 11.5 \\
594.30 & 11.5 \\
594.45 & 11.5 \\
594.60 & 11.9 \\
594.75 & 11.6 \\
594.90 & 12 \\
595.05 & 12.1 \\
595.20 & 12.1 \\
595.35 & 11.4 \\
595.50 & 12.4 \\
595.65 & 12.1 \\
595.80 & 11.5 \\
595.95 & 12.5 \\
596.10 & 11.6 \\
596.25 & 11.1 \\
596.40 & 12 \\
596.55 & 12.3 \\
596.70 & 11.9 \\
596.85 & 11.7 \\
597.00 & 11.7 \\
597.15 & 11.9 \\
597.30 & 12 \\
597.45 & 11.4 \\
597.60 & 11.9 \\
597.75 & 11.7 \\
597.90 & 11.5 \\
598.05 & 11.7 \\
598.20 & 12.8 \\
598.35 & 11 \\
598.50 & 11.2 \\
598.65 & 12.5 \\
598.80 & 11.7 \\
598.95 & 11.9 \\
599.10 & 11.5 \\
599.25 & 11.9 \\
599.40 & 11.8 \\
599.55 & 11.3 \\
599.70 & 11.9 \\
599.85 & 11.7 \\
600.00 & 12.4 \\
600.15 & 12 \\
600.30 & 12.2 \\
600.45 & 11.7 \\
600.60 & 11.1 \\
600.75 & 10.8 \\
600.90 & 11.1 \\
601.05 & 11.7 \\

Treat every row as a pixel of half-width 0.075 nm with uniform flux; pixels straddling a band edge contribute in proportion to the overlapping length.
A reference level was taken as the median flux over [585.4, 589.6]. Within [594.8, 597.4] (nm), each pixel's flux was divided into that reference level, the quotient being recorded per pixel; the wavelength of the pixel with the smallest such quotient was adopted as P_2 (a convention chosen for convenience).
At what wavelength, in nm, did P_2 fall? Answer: 595.95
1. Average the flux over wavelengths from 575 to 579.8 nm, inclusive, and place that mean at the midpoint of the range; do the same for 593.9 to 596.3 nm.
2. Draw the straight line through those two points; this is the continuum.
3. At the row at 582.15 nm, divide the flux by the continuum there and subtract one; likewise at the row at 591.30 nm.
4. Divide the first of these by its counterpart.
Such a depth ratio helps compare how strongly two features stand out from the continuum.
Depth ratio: 0.3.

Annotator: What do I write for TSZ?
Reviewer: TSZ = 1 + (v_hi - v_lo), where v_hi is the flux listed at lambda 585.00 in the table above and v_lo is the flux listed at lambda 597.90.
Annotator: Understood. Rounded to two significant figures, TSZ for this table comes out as 1.5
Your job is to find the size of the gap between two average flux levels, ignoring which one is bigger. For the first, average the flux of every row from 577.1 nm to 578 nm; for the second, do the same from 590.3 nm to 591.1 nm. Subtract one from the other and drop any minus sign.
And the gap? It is 0.12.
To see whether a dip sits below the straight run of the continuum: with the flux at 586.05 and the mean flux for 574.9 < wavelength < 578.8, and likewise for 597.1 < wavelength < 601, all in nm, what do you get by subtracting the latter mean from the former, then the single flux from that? -10.7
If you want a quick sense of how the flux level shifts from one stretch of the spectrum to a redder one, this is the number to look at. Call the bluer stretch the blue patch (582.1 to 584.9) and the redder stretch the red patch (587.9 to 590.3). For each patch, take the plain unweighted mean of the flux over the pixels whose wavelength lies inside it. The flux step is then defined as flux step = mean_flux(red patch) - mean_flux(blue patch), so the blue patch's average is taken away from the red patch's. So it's -2.1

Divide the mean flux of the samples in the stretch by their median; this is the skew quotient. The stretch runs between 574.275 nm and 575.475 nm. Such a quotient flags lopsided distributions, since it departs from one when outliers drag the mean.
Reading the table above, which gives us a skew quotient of 0.98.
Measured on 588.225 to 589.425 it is 1.05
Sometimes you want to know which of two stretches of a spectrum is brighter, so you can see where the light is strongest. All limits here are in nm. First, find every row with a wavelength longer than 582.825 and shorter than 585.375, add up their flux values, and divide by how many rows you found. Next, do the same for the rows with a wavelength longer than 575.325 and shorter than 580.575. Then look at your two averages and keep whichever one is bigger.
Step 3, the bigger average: 12.3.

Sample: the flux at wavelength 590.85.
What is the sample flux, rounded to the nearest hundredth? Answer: 11.10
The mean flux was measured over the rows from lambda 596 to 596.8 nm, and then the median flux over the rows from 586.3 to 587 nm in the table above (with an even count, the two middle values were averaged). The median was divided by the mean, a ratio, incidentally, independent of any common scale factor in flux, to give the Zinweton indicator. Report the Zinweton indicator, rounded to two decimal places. 1.04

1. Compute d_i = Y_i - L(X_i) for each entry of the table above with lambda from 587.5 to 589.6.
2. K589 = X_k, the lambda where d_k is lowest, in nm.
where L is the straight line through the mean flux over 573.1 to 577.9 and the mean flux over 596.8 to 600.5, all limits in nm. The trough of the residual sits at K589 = 588.90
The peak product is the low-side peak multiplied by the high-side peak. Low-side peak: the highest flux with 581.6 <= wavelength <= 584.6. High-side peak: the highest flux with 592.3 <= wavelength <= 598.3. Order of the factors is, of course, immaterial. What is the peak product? 172.8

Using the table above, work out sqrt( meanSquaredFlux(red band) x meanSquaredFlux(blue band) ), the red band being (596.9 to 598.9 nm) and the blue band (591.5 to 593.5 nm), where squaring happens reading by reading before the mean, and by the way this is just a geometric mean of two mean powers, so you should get 137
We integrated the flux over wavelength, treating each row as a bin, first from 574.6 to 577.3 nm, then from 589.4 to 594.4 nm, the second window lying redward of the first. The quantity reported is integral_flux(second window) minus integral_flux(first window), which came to 24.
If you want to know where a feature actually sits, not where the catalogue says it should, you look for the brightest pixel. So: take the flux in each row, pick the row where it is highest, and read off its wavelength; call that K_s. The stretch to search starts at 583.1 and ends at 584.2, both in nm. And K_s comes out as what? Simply 583.35 nm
